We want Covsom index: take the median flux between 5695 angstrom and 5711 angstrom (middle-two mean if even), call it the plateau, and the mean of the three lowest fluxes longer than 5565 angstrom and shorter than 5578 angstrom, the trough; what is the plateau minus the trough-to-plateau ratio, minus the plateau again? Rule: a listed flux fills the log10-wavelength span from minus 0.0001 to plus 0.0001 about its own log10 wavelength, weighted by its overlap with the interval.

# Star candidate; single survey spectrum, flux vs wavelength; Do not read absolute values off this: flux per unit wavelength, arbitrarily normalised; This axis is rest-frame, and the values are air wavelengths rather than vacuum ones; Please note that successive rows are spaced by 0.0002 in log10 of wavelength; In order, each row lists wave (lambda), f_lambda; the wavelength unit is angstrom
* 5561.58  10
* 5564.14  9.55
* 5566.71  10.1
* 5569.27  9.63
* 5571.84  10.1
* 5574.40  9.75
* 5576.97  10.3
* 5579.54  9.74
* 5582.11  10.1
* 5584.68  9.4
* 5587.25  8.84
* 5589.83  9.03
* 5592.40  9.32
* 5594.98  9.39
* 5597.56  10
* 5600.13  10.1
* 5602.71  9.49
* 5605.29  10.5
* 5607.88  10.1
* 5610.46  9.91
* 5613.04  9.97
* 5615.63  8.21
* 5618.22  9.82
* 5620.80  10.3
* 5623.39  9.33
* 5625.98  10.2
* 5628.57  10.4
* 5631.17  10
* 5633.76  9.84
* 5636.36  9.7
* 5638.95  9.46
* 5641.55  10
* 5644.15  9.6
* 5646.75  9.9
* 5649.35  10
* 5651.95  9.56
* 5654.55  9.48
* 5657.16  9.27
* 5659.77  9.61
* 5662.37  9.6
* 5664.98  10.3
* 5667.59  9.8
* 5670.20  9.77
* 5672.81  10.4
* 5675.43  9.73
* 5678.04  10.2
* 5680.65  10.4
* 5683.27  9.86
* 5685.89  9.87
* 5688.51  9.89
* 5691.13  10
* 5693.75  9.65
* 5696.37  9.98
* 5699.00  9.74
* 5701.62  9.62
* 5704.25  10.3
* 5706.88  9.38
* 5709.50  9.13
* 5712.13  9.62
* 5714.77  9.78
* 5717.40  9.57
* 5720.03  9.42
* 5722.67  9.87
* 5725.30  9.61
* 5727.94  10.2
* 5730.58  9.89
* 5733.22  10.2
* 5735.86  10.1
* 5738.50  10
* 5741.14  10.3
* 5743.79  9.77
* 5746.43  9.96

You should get -1.02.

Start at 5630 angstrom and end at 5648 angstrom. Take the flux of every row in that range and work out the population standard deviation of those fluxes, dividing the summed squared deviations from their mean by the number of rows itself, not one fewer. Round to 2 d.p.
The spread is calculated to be 0.19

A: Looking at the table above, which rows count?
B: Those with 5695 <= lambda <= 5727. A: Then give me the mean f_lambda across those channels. 9.67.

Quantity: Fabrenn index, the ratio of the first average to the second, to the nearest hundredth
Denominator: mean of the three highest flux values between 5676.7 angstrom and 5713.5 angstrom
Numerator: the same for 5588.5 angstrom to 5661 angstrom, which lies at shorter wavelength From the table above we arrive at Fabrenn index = 1.01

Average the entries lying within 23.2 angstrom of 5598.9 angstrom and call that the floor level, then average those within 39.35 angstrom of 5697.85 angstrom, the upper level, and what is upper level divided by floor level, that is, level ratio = 1.016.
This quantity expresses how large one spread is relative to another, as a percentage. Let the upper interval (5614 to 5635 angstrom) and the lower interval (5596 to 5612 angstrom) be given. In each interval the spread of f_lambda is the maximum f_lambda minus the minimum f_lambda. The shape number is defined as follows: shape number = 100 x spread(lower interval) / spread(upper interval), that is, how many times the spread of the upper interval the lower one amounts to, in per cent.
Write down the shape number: 46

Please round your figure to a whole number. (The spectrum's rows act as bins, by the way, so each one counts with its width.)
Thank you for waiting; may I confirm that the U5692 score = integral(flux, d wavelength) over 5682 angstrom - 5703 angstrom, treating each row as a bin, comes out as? 206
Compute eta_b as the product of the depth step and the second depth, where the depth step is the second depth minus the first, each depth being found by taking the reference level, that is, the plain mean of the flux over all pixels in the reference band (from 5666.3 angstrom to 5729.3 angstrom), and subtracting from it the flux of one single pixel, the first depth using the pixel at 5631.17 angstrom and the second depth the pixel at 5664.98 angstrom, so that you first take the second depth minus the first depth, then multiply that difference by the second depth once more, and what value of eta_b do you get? 0.14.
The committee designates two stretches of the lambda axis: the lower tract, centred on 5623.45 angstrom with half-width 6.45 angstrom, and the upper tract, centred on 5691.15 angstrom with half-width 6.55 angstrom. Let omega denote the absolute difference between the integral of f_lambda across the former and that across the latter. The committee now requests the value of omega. 0.2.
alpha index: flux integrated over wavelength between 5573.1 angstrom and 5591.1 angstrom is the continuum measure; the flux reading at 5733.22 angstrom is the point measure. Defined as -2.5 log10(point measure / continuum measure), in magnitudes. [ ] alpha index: 3.07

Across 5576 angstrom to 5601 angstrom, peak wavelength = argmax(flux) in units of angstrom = 5576.97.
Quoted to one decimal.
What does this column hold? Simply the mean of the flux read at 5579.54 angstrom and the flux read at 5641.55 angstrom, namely 9.9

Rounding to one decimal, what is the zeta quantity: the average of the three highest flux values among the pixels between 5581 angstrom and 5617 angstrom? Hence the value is 10.2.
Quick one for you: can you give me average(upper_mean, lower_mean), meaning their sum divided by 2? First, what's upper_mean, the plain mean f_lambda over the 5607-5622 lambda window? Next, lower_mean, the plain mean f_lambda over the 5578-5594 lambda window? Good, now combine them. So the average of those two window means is 9.56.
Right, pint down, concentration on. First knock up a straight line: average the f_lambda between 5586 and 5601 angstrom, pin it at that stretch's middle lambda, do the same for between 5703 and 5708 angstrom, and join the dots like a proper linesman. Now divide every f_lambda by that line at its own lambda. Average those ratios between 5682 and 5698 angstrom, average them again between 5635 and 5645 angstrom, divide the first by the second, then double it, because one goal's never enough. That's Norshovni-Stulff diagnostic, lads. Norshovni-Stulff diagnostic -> 2.00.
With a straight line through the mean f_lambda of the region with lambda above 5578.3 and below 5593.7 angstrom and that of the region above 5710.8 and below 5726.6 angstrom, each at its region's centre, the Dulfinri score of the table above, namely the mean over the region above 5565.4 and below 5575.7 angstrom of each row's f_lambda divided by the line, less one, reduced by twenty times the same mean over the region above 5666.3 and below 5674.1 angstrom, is -0.85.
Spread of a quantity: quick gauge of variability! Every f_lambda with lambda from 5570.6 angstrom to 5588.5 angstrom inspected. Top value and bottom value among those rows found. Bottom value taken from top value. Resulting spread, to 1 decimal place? 1.5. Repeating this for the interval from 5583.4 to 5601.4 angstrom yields 1.3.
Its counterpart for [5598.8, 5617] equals 2.3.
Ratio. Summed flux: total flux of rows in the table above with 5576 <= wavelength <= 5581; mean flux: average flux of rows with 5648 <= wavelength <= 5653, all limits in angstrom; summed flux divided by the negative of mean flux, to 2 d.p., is -2.05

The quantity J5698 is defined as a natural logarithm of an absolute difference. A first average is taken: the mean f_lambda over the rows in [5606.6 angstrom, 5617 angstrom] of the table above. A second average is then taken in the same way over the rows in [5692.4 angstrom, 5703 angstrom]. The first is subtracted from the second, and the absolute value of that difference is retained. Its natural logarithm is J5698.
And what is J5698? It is -1.6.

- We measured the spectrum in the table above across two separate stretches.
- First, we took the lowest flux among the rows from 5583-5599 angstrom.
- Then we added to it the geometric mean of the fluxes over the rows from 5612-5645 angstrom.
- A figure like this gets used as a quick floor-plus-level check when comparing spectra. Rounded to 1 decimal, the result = 18.6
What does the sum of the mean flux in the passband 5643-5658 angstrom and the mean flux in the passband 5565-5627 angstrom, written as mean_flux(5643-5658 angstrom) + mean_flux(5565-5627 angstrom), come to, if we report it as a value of 19.4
